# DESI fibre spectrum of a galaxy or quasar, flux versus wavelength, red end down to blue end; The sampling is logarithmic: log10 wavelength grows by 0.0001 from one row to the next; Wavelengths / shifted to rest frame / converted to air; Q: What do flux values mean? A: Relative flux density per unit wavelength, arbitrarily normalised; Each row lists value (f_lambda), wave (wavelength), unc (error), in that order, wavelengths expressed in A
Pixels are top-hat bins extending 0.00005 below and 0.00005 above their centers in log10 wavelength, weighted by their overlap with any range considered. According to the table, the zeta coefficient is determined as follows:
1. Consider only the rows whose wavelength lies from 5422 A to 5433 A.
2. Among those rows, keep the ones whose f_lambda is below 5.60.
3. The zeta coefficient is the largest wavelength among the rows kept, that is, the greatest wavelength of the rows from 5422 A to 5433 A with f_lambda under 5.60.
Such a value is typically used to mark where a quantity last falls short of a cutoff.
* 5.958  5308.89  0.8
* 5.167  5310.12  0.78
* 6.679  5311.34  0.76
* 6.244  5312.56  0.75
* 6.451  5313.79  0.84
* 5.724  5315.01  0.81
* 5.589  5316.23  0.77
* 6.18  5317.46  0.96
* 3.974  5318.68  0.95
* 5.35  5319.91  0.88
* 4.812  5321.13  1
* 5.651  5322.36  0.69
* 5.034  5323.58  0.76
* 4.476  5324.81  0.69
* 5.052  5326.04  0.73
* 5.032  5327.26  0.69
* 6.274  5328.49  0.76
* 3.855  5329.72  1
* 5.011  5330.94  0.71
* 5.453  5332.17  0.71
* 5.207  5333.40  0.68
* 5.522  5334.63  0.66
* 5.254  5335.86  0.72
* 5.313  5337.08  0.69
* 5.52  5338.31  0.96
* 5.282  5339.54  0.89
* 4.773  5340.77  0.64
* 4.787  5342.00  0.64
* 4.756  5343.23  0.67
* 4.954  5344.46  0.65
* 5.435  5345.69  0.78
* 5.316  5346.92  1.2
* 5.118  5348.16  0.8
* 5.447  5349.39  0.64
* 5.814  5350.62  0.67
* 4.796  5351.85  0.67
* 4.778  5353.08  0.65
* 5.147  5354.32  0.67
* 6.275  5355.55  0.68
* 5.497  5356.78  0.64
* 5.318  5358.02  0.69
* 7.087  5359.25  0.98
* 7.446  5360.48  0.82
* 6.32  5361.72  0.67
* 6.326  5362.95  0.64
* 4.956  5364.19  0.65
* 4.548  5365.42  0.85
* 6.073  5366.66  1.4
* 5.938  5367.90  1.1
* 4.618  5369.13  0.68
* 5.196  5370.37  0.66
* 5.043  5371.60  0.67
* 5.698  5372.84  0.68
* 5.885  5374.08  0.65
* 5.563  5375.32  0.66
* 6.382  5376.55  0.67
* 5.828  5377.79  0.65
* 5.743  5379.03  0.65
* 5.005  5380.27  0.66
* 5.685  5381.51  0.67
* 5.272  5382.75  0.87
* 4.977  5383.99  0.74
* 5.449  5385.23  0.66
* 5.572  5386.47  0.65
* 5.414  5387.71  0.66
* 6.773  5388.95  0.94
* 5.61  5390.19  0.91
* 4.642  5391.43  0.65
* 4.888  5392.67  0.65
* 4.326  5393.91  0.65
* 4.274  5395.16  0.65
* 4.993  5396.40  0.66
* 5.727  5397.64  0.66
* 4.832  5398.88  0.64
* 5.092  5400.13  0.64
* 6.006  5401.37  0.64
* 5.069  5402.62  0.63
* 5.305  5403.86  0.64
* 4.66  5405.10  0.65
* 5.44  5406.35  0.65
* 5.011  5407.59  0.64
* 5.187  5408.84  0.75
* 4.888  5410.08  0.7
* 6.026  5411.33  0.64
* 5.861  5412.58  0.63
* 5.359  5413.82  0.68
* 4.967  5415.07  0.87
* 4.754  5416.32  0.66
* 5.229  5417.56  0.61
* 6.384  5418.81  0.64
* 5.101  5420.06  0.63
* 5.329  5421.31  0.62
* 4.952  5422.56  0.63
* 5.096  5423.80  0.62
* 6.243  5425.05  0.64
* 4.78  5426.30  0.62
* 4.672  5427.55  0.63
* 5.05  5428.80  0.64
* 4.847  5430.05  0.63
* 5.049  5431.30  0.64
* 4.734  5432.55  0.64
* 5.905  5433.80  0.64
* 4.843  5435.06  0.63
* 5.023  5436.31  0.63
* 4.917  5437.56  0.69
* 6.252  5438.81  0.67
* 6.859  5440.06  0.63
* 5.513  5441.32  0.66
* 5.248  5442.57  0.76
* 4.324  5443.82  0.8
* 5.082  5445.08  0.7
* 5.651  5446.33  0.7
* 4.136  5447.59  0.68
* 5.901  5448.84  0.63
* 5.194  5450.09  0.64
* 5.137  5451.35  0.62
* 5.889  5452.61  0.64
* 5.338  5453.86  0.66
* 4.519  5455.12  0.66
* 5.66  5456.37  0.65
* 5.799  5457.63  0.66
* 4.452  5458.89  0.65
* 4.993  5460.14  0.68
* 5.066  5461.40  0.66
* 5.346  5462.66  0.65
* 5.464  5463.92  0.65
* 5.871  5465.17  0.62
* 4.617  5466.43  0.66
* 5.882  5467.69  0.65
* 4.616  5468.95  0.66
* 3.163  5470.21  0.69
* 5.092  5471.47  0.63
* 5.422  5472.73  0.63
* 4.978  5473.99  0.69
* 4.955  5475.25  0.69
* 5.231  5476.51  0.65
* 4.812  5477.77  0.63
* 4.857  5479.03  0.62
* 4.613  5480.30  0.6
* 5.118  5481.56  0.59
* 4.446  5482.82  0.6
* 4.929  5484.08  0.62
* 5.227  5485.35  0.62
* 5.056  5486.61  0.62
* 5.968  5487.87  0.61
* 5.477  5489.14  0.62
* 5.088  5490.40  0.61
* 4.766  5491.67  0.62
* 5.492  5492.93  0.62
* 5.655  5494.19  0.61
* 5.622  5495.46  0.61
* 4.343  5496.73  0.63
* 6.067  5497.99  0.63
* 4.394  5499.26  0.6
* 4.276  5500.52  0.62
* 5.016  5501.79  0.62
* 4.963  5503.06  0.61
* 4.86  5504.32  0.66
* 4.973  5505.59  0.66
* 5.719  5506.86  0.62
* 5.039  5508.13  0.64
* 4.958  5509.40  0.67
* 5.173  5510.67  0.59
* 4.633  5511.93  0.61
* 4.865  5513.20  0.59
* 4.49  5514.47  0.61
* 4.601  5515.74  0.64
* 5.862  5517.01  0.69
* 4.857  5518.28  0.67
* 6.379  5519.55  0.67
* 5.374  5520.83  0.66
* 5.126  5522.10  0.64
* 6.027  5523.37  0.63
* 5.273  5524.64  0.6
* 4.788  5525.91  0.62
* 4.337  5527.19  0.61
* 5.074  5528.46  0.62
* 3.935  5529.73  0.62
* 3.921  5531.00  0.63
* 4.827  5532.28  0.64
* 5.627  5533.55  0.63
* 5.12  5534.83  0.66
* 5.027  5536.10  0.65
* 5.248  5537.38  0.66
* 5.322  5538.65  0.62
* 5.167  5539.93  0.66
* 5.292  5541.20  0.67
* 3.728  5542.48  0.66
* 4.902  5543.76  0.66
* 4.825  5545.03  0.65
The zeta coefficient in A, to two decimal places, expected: 5432.55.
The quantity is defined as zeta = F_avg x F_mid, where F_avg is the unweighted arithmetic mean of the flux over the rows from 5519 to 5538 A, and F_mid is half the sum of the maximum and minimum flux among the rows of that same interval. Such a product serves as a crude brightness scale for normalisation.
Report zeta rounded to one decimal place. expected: 26.1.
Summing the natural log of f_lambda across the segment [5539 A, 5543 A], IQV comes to 4.6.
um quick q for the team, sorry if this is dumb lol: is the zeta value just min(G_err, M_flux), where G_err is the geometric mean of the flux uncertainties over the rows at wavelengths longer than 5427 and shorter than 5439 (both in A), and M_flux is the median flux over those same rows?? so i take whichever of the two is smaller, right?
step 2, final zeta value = 0.644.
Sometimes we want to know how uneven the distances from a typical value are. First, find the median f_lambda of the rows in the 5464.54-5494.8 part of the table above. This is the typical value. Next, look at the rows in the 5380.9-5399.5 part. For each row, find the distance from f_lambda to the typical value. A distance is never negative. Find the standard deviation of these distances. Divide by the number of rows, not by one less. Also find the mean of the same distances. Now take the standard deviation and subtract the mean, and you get -0.11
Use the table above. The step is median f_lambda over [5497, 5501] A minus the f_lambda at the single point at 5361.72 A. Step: -1.9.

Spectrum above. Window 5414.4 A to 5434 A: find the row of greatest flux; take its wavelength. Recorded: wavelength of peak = 5418.81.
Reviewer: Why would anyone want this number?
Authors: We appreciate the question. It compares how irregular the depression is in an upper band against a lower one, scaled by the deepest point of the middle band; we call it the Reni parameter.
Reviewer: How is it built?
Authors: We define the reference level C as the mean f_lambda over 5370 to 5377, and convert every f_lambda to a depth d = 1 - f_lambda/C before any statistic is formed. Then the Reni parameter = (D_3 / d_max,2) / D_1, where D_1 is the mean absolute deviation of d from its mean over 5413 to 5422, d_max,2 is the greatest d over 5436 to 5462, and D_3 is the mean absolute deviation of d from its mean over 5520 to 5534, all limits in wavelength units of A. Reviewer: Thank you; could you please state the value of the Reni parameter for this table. 5.9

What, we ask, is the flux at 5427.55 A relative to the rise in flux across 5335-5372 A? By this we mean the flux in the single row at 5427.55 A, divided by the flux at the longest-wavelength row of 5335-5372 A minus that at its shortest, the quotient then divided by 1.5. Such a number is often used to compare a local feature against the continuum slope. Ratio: -15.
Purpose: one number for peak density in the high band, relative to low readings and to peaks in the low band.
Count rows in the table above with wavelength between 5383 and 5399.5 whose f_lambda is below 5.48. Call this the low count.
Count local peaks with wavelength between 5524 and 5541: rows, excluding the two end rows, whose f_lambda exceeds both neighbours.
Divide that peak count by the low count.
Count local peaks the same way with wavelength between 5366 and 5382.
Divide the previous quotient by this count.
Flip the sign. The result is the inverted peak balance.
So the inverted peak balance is -0.11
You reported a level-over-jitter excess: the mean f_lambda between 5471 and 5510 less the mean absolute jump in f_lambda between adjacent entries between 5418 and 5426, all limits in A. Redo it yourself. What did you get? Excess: 4.44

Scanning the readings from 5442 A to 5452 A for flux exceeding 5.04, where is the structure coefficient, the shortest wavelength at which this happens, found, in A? 5442.57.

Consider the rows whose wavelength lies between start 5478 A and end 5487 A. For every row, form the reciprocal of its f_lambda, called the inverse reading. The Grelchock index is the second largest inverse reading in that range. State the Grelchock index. 0.217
